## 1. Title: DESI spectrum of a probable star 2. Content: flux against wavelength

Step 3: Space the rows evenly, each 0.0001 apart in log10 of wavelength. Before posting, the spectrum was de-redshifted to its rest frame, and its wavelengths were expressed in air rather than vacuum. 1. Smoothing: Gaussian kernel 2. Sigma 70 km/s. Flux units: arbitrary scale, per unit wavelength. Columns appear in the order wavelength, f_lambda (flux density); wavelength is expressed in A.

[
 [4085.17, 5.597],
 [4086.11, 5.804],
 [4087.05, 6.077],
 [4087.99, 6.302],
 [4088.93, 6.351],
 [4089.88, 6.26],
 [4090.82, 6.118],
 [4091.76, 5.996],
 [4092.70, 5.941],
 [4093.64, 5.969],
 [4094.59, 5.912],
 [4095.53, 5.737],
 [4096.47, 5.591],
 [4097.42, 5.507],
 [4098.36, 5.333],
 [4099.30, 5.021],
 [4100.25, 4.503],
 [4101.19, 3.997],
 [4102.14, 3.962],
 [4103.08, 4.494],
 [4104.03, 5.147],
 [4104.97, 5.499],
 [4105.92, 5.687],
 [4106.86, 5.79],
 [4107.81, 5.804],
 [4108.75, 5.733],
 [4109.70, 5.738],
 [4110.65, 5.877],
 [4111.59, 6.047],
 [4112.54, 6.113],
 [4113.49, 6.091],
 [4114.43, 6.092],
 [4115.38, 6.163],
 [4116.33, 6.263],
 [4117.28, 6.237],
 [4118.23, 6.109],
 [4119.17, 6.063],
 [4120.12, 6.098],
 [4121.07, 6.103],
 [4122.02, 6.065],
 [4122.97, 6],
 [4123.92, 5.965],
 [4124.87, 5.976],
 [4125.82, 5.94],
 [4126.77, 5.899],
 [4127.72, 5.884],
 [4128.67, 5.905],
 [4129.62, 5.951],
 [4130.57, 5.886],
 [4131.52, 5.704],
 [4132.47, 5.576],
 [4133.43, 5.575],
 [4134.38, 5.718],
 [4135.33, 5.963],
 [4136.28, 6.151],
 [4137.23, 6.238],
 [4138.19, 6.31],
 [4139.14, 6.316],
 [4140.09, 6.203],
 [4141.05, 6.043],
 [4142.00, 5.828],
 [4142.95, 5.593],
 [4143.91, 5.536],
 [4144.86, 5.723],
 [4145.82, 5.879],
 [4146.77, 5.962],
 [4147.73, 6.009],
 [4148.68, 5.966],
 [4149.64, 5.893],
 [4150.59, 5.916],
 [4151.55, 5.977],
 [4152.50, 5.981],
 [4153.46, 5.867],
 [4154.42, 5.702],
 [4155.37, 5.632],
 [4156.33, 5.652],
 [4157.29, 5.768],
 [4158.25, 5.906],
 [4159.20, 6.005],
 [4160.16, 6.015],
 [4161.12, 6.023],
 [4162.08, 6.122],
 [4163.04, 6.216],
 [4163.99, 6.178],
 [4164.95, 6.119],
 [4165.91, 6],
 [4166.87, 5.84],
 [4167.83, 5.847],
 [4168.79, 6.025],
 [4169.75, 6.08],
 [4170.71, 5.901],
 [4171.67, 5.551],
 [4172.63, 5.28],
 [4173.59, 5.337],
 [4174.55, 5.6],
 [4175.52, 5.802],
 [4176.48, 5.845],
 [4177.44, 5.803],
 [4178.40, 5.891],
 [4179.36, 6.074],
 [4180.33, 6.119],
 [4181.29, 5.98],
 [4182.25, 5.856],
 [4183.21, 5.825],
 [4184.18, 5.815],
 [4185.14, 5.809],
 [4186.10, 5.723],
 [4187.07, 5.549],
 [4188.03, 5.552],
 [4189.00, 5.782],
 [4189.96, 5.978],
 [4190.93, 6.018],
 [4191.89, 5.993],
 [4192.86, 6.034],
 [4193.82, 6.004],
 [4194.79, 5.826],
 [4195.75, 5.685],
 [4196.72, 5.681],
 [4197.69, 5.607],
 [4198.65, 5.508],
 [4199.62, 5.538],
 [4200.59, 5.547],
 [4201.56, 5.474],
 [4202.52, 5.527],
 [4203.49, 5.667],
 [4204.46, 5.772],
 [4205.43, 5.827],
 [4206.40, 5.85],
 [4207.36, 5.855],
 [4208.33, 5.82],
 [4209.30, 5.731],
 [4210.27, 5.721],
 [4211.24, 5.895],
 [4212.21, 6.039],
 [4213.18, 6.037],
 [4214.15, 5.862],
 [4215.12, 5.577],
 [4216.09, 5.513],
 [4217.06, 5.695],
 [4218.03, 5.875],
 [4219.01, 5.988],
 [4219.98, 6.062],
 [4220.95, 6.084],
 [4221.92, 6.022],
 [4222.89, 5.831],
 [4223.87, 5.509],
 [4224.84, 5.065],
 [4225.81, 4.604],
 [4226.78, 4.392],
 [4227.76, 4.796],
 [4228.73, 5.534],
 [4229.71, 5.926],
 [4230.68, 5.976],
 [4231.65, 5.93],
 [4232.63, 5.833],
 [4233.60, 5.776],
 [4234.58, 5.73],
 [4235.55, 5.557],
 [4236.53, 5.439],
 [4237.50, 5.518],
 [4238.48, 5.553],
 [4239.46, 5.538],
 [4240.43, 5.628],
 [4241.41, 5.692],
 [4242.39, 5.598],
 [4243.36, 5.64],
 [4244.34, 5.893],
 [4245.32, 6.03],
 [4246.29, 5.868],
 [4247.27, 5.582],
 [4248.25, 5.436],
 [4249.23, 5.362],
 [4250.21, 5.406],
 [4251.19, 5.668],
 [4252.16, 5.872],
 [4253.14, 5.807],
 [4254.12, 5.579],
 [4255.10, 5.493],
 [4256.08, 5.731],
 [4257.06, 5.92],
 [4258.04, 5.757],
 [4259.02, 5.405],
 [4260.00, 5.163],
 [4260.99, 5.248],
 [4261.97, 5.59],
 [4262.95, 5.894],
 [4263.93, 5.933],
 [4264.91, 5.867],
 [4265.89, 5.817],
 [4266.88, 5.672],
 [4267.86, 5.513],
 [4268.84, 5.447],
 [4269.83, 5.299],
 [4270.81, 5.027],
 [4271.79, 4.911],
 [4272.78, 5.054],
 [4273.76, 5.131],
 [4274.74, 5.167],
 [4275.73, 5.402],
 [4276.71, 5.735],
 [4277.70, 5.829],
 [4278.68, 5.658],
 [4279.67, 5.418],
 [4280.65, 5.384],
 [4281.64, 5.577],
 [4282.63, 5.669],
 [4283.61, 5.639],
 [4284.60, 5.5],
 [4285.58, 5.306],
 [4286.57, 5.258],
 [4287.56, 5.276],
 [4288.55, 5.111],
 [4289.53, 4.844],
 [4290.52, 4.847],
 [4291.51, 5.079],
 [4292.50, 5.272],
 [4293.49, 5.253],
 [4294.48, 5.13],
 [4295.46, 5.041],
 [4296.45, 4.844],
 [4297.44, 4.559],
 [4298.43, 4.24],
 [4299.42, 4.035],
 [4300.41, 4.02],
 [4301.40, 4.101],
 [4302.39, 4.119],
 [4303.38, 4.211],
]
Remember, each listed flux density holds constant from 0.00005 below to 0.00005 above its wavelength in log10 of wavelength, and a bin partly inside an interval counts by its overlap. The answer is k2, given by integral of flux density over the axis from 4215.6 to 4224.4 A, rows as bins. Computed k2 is 51.4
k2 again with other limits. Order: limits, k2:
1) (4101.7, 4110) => 44.1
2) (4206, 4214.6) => 50.5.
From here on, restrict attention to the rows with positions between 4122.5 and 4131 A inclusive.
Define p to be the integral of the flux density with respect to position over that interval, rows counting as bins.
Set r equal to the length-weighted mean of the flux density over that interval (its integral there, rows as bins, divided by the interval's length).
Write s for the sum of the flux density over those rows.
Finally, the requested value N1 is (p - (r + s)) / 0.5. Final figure -18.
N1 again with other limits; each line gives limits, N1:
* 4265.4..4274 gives -15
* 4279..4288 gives -11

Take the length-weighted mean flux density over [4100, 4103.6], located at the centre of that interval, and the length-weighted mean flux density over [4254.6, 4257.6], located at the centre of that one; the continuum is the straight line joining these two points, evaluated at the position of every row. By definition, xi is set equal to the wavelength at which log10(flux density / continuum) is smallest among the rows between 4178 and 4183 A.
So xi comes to 4182.25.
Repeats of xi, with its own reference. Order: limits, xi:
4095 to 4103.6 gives 4102.14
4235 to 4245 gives 4236.53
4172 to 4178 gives 4172.63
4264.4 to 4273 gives 4271.79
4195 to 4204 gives 4201.56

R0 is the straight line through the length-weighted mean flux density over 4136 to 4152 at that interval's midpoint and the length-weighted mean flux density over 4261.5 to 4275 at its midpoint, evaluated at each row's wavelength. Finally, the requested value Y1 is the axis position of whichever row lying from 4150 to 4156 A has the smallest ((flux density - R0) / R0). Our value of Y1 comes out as 4155.37 A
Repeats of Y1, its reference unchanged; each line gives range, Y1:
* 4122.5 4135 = 4132.47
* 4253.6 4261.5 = 4260.00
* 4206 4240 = 4226.78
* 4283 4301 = 4300.41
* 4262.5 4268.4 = 4267.86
